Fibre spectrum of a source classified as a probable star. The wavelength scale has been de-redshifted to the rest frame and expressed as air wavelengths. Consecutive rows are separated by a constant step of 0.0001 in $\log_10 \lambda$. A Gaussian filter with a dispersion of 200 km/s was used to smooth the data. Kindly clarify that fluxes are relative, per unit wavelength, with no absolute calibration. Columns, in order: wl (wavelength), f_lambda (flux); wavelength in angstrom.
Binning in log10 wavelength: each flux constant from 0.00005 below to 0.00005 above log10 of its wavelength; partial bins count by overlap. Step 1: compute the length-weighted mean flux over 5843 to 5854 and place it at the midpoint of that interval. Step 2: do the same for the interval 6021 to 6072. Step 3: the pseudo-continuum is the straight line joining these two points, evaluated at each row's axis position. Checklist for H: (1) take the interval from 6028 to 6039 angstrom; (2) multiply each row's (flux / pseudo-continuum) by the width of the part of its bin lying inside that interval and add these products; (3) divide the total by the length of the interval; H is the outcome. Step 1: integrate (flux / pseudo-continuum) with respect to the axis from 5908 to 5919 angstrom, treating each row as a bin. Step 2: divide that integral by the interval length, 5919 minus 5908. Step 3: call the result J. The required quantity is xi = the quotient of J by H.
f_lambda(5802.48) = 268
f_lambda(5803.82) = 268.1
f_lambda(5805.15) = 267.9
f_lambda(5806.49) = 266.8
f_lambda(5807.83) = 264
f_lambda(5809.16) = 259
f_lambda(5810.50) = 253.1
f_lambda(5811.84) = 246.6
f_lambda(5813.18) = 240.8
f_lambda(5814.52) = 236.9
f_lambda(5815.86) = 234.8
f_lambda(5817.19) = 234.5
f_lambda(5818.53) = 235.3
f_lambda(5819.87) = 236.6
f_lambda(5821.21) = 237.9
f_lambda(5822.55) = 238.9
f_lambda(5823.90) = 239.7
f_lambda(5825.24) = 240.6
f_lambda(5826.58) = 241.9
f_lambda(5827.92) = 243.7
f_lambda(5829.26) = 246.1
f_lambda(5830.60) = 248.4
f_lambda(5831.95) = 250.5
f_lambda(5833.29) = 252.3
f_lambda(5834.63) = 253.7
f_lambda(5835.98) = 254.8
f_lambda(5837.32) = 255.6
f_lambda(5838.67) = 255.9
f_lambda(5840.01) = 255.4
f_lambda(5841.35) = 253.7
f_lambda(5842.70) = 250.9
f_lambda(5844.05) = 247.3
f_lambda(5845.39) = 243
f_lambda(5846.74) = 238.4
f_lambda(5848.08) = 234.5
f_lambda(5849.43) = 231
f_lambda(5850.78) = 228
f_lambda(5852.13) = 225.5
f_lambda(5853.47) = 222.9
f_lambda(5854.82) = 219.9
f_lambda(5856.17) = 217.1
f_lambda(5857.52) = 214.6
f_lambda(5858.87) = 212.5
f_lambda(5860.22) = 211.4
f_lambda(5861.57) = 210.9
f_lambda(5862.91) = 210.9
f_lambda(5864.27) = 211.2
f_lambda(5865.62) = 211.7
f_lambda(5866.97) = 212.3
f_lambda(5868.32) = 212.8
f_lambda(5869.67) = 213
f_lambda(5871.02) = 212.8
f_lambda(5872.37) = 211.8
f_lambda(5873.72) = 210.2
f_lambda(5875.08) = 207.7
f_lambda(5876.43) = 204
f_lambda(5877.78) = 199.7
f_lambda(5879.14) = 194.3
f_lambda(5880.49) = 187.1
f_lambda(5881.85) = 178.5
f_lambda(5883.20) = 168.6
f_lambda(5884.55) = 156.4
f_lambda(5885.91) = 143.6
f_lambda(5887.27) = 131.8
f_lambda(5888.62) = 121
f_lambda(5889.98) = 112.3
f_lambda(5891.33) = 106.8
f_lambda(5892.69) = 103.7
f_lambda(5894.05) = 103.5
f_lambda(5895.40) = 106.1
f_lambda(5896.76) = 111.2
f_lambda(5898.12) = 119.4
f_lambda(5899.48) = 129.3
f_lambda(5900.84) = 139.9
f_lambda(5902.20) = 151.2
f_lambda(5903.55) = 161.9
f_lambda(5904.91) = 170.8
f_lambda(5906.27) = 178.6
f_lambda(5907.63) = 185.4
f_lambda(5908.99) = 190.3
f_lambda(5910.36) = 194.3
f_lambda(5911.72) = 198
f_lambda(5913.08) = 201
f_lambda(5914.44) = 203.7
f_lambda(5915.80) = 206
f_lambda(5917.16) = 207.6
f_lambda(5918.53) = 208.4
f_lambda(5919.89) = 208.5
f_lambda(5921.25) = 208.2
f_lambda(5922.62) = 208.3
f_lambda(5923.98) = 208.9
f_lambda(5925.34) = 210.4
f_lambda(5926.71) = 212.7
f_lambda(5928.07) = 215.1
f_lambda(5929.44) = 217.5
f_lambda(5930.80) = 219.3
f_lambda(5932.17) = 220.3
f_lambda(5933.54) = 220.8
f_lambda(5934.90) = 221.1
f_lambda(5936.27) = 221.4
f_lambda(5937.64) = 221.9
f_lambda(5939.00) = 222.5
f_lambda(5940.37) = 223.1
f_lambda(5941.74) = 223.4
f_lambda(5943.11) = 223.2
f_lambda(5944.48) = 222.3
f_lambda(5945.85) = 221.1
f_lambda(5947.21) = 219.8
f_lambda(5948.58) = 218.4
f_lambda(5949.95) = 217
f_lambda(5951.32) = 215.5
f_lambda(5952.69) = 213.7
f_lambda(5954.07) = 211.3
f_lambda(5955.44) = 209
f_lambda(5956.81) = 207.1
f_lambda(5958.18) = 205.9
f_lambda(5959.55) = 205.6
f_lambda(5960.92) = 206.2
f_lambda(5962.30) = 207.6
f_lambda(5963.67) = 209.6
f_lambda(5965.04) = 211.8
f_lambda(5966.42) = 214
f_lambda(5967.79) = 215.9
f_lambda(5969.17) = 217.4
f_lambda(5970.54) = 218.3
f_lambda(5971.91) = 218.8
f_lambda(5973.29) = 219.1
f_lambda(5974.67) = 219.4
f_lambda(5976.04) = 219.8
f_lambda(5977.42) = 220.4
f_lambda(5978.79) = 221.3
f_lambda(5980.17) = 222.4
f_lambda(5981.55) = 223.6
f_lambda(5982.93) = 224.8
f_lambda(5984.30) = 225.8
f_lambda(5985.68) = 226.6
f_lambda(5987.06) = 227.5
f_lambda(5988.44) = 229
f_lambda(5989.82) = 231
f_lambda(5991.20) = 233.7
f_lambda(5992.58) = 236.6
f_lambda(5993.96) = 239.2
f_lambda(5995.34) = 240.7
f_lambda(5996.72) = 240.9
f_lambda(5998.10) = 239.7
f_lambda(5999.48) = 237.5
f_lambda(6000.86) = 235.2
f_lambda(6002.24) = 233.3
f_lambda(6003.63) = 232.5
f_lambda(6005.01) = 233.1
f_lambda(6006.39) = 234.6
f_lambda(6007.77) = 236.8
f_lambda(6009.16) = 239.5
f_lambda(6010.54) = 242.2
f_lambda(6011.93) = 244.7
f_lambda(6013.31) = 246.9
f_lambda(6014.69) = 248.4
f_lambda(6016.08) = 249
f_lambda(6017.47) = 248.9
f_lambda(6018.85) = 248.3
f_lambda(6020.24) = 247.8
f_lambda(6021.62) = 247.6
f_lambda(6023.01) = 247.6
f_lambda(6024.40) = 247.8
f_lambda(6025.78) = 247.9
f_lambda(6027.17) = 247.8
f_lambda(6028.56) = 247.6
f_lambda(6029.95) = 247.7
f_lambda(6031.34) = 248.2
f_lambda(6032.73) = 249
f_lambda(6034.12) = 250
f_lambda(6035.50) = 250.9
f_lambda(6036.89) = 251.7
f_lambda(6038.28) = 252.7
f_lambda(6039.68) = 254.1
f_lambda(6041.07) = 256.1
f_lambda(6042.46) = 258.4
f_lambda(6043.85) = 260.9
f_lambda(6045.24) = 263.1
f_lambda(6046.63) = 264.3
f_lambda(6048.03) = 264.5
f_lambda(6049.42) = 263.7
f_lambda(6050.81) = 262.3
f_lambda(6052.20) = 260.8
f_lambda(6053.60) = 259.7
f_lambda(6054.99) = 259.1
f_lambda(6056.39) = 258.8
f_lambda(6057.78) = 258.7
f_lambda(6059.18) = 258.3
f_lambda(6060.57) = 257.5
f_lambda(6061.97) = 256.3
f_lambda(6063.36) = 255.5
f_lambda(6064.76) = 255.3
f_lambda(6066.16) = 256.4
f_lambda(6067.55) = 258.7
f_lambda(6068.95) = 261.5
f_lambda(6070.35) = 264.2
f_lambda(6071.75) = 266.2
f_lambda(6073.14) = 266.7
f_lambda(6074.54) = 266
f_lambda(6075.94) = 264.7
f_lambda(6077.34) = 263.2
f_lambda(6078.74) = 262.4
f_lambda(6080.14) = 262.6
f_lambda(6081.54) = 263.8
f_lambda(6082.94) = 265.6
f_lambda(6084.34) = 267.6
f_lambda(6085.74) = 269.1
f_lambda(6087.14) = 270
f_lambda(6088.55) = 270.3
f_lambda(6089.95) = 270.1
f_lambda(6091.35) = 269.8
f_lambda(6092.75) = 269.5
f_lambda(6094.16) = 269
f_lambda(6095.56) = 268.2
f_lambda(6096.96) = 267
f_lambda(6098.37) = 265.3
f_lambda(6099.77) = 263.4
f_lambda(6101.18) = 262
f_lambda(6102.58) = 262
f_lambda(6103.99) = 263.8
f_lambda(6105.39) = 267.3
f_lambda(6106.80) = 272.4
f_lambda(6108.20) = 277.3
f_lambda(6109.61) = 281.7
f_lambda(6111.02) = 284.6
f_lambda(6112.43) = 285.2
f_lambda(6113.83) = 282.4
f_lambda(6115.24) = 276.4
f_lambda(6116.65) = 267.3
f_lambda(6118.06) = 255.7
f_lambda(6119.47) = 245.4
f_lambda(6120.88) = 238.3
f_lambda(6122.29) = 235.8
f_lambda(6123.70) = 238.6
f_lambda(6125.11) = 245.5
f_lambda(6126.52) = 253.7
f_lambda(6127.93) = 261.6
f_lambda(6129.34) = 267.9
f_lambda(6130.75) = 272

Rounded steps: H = 0.98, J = 0.83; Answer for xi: 0.85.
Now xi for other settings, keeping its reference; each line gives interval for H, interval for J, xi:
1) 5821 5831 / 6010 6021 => 0.94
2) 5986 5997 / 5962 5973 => 0.93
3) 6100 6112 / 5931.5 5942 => 0.88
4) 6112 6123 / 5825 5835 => 1.08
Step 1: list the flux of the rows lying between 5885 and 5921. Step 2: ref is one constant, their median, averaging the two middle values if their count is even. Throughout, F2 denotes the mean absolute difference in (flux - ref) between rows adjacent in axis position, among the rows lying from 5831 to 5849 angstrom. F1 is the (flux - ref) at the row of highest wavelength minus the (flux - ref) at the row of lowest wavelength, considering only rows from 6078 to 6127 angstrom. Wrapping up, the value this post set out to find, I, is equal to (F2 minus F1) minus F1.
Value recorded 20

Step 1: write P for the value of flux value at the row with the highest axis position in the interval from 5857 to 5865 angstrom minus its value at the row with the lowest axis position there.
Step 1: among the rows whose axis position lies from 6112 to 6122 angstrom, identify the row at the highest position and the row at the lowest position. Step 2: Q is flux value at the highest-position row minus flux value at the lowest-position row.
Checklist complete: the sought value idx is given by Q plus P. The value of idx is -50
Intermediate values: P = -3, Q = -47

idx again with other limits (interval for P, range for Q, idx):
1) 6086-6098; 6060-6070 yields 1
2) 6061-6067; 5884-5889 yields -35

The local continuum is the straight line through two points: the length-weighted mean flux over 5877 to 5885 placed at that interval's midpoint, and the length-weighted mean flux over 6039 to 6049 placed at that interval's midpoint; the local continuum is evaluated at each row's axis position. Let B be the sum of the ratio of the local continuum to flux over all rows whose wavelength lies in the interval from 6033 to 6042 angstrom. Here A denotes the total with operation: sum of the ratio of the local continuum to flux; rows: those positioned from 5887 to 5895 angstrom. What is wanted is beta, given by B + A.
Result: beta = 16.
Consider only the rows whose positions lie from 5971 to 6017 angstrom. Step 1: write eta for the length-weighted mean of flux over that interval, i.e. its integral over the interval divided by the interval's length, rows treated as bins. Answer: 233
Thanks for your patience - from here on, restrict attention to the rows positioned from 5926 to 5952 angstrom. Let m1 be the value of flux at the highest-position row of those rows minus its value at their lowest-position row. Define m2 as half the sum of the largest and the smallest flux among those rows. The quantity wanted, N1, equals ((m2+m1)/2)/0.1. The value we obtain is 1104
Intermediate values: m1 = 3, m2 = 218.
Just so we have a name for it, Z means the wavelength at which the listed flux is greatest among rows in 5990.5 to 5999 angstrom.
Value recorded 5996.72 angstrom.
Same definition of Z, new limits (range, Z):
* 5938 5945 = 5941.74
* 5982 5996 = 5995.34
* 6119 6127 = 6126.52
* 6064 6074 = 6073.14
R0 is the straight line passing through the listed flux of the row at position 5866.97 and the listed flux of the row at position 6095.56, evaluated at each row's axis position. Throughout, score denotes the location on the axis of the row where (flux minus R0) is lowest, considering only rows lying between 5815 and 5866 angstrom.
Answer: 5864.27 angstrom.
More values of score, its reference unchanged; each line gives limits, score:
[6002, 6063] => 6003.63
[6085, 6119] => 6118.06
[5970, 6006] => 5970.54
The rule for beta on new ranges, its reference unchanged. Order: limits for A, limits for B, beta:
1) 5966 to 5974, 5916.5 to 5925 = 12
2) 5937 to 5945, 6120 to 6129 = 13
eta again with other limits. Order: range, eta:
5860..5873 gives 212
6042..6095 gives 263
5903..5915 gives 187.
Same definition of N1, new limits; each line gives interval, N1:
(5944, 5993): 1177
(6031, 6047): 1362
